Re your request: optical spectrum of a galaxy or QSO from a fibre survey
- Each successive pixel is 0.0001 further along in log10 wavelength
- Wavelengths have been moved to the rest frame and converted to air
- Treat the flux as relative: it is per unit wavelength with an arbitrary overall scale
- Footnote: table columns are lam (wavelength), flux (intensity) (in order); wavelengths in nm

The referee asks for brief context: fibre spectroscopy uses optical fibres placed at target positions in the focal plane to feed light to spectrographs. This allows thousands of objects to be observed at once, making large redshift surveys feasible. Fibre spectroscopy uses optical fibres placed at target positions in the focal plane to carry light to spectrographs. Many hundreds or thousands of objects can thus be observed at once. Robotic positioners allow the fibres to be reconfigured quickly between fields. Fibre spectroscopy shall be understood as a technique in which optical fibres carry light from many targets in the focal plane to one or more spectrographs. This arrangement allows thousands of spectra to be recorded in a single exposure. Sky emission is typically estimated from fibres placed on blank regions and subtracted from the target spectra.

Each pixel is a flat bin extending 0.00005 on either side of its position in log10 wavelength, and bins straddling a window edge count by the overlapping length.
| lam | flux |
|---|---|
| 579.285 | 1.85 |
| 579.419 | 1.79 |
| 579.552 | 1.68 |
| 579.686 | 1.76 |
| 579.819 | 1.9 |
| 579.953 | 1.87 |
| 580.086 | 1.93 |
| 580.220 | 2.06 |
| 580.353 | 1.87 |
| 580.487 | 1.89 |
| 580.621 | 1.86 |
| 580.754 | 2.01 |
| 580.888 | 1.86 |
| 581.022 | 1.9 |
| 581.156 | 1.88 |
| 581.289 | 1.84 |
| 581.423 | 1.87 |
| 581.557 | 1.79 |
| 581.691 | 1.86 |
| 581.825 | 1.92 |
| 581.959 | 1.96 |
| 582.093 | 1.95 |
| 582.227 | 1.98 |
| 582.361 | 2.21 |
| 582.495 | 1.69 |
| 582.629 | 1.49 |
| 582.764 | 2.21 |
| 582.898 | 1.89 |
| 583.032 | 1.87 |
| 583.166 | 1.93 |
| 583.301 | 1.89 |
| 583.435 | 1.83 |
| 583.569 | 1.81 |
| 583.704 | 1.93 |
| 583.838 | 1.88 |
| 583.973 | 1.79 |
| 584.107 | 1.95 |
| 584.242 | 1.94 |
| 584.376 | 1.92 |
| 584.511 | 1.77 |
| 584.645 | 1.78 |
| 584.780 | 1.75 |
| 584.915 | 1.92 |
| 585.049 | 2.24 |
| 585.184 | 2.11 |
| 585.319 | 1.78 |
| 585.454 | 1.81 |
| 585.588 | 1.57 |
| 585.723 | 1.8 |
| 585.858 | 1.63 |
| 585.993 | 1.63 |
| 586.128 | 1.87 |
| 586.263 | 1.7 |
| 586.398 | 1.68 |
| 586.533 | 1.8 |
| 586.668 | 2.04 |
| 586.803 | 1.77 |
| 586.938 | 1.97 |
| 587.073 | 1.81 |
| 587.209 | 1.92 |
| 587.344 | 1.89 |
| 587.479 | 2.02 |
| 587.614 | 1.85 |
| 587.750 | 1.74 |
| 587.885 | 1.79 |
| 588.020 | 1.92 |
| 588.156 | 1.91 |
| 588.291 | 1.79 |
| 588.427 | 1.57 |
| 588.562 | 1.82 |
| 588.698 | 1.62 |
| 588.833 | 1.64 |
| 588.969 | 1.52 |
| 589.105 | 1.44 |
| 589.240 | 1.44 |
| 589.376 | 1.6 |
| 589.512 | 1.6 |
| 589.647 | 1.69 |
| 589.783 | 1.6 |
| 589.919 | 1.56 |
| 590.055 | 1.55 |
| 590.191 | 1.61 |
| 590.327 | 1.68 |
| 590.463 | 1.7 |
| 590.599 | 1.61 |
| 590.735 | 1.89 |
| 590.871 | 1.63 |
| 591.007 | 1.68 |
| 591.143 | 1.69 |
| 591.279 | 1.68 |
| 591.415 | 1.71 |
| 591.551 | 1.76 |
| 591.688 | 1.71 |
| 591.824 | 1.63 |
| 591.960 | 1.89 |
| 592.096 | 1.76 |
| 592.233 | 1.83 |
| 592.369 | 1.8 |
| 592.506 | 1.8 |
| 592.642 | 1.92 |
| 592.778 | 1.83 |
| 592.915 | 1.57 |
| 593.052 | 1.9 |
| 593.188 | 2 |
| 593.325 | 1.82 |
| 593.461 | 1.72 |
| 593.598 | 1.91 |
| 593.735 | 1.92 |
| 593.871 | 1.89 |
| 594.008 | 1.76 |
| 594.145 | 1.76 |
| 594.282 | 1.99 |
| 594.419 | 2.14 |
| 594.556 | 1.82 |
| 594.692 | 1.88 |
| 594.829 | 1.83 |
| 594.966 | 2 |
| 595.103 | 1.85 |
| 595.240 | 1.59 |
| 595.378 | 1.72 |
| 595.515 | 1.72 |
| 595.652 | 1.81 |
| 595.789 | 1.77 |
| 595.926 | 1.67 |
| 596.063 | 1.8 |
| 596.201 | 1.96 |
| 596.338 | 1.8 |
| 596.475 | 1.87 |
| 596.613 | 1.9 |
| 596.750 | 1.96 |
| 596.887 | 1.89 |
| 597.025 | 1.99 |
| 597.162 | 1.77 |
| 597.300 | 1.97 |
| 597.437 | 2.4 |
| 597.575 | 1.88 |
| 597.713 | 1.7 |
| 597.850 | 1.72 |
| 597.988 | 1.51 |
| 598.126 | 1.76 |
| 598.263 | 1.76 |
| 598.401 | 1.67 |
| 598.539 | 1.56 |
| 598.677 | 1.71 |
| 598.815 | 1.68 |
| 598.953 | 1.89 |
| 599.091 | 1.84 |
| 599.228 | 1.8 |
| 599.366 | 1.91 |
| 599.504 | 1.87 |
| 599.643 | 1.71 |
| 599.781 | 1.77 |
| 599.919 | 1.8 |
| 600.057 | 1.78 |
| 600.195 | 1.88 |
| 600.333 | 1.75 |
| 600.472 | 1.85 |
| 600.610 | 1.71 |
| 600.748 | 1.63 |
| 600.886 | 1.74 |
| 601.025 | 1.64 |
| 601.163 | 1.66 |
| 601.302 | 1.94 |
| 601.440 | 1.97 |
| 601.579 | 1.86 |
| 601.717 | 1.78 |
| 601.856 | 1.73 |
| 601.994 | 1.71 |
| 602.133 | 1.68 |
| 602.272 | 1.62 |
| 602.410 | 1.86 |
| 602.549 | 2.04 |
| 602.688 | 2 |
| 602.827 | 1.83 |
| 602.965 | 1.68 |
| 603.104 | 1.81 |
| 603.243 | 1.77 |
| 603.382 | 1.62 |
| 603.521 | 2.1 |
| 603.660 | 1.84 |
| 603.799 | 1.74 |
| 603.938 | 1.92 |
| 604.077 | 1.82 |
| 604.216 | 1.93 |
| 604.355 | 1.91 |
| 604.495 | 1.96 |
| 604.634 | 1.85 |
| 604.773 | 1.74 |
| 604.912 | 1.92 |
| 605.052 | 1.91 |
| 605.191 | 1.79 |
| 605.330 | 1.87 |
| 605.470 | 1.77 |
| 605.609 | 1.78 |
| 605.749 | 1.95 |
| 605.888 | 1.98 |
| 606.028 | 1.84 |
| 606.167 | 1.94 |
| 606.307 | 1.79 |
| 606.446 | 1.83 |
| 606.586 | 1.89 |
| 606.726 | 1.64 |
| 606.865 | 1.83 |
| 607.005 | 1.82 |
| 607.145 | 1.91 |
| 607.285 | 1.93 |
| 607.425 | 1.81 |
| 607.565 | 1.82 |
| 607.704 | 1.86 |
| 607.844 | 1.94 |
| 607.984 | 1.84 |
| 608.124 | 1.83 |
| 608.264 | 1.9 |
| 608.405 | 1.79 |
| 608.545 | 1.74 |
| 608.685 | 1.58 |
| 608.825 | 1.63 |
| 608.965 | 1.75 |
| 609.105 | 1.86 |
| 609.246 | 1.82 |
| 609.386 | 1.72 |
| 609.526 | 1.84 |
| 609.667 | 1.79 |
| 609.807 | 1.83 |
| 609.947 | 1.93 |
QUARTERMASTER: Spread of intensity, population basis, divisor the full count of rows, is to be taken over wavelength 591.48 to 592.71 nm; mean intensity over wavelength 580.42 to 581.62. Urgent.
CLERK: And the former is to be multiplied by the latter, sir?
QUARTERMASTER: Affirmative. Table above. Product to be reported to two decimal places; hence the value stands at 0.16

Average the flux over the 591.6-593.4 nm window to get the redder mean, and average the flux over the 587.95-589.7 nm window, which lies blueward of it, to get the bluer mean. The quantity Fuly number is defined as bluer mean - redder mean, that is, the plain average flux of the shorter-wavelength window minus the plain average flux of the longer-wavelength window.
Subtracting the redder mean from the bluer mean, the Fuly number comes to -0.15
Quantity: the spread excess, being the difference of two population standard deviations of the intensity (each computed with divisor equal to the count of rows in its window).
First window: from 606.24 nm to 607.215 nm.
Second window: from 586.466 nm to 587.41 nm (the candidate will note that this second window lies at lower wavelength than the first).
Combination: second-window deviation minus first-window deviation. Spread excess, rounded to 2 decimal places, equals 0.01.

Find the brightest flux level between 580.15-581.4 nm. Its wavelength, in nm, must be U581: 580.220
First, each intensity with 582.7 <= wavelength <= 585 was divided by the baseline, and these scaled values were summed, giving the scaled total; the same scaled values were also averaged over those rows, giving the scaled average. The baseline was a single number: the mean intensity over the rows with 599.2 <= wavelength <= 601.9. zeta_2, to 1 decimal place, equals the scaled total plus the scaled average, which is 19.0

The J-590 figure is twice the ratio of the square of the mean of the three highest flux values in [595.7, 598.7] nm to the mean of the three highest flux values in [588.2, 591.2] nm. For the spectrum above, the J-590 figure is 4.90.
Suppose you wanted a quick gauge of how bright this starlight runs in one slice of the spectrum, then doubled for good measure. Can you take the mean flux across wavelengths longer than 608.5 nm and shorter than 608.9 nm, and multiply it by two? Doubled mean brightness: 3.30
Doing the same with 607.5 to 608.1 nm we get 3.73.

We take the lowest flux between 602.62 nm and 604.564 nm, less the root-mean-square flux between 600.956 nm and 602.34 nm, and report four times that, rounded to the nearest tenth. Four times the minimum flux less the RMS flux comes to -0.6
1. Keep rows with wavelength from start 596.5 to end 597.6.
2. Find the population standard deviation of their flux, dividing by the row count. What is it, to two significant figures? 0.17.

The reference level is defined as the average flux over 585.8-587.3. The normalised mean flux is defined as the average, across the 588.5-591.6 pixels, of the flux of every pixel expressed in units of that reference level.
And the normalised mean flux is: 0.91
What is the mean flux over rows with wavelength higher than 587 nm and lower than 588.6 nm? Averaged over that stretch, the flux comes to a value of 1.84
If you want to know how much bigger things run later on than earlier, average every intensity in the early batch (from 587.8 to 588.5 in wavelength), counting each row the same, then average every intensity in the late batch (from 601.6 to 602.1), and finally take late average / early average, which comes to 0.97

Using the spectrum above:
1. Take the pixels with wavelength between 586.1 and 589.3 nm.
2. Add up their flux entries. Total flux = 42.5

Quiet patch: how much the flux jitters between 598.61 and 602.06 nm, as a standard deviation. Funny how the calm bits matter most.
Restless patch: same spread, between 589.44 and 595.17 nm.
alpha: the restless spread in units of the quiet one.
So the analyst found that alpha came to 1.5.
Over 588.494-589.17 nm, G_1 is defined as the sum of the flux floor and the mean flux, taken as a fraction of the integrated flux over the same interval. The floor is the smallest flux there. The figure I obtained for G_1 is 2.80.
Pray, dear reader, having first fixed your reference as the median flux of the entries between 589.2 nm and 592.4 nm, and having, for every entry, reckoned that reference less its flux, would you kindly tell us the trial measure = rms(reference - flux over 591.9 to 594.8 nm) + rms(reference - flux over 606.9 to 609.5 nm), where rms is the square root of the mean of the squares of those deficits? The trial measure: 0.366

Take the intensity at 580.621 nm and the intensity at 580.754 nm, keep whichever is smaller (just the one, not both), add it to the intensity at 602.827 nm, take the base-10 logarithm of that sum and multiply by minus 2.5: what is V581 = -1.42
